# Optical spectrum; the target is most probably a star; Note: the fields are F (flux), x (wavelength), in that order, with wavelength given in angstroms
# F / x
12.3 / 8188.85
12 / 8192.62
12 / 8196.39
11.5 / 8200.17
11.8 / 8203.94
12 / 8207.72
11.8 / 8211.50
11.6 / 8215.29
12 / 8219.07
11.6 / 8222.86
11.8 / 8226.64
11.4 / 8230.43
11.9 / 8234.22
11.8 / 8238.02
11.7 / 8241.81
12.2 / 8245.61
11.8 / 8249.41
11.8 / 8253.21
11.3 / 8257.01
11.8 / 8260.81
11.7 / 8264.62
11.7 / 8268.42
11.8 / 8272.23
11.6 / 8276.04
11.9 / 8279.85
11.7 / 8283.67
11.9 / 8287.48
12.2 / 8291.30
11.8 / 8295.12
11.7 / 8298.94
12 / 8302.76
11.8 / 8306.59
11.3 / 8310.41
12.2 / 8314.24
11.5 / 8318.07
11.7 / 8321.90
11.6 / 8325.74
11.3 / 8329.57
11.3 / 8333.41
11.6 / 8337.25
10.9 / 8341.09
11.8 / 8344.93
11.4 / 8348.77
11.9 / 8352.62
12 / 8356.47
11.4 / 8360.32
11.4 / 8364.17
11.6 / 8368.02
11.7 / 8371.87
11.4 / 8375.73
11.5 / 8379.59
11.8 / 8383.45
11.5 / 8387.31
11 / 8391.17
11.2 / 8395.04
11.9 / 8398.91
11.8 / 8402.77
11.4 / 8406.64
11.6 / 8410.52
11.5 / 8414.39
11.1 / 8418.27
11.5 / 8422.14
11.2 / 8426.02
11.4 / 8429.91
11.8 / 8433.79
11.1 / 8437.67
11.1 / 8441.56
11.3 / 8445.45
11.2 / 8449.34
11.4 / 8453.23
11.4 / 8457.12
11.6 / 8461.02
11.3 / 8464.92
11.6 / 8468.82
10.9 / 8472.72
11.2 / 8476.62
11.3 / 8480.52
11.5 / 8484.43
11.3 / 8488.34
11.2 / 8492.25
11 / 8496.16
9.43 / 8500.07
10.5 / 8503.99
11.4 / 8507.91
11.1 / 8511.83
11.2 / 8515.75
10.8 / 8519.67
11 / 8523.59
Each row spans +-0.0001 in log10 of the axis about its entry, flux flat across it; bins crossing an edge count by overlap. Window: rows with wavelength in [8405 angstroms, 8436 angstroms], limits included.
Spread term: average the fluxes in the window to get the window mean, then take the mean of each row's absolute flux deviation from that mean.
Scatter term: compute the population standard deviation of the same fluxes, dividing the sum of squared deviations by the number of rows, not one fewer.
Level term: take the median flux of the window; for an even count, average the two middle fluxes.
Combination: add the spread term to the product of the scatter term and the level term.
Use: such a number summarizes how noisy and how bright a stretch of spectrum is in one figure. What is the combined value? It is 2.52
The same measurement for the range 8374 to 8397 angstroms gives 3.08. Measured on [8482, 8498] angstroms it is 2.18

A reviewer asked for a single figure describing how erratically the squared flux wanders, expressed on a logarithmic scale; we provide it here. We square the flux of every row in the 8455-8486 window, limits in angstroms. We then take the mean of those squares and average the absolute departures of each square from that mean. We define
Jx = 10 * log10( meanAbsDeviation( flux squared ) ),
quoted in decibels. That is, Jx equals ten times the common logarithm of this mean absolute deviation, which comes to 5.98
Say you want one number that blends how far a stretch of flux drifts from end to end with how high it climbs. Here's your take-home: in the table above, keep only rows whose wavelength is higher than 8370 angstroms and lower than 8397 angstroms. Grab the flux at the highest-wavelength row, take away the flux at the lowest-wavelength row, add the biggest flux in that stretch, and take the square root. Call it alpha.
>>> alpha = 3.36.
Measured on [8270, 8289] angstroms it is 3.46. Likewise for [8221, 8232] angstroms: 3.41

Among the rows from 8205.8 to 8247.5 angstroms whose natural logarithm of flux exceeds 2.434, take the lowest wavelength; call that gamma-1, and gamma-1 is 8207.72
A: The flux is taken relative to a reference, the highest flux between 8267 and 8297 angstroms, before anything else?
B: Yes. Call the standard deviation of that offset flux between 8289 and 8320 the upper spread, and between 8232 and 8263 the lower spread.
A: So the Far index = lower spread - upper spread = -0.07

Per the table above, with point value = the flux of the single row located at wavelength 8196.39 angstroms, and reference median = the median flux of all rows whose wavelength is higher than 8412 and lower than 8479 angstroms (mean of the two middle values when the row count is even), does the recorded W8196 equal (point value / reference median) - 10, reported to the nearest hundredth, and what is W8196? -8.94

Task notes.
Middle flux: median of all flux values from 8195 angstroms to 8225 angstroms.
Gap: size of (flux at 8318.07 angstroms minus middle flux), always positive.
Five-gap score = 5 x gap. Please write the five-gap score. 1.5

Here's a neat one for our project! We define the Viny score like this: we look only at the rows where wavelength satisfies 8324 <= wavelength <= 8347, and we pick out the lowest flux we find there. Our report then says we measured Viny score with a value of 10.9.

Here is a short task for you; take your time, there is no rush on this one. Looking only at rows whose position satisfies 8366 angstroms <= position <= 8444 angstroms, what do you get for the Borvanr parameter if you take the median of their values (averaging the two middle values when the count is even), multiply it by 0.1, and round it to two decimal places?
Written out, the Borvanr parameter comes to 1.15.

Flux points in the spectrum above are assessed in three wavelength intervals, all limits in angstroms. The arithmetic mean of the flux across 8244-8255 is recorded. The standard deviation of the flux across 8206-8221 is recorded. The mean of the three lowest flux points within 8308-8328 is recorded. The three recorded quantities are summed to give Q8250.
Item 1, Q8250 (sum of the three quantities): 23.6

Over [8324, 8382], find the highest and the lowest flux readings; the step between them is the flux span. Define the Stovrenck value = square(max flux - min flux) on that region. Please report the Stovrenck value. 1.21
